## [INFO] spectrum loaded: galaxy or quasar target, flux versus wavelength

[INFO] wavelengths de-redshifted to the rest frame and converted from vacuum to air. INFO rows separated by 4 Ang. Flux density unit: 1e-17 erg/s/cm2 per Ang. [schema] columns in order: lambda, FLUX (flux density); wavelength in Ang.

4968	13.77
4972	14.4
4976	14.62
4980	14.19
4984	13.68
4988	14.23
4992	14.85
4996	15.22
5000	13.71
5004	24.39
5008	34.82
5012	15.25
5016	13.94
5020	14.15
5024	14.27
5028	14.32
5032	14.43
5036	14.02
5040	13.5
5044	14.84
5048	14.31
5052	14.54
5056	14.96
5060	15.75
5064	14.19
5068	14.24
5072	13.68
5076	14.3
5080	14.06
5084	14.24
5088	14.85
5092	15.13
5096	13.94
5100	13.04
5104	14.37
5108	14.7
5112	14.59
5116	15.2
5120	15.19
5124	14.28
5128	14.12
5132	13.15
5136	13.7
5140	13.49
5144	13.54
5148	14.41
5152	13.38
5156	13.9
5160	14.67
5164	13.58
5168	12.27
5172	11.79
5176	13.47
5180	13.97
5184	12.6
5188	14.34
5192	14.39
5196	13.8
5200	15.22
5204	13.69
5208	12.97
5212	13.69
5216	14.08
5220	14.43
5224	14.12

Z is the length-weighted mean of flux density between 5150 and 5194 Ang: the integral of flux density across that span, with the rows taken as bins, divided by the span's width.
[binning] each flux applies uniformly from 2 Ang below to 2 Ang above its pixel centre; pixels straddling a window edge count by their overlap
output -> 13.5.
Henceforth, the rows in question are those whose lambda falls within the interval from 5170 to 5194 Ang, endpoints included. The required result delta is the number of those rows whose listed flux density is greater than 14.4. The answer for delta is 0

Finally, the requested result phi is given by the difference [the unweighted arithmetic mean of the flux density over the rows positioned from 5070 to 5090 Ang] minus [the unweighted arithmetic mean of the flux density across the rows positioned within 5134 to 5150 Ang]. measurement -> 0.4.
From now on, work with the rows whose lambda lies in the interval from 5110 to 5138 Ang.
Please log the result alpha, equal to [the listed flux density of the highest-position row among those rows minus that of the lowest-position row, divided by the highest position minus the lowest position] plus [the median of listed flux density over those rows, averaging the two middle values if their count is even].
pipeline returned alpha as 14.2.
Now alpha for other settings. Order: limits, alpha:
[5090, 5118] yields 14.6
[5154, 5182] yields 13.6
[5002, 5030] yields 13.9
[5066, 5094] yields 14.3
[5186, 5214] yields 13.8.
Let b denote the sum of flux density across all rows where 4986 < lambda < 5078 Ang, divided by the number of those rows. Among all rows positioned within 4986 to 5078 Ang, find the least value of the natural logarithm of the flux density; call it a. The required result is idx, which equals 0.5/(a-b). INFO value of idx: -0.0381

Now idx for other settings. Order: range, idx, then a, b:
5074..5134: -0.0425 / 2.57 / 14.3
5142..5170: -0.0448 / 2.51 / 13.7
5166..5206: -0.0451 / 2.47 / 13.6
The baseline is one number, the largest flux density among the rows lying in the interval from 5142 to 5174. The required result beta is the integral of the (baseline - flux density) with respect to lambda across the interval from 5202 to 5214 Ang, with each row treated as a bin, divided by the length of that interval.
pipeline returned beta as 1.2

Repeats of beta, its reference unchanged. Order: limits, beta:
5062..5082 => 0.6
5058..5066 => -0.3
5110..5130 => 0.0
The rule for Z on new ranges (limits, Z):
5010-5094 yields 14.4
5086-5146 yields 14.2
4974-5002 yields 14.4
